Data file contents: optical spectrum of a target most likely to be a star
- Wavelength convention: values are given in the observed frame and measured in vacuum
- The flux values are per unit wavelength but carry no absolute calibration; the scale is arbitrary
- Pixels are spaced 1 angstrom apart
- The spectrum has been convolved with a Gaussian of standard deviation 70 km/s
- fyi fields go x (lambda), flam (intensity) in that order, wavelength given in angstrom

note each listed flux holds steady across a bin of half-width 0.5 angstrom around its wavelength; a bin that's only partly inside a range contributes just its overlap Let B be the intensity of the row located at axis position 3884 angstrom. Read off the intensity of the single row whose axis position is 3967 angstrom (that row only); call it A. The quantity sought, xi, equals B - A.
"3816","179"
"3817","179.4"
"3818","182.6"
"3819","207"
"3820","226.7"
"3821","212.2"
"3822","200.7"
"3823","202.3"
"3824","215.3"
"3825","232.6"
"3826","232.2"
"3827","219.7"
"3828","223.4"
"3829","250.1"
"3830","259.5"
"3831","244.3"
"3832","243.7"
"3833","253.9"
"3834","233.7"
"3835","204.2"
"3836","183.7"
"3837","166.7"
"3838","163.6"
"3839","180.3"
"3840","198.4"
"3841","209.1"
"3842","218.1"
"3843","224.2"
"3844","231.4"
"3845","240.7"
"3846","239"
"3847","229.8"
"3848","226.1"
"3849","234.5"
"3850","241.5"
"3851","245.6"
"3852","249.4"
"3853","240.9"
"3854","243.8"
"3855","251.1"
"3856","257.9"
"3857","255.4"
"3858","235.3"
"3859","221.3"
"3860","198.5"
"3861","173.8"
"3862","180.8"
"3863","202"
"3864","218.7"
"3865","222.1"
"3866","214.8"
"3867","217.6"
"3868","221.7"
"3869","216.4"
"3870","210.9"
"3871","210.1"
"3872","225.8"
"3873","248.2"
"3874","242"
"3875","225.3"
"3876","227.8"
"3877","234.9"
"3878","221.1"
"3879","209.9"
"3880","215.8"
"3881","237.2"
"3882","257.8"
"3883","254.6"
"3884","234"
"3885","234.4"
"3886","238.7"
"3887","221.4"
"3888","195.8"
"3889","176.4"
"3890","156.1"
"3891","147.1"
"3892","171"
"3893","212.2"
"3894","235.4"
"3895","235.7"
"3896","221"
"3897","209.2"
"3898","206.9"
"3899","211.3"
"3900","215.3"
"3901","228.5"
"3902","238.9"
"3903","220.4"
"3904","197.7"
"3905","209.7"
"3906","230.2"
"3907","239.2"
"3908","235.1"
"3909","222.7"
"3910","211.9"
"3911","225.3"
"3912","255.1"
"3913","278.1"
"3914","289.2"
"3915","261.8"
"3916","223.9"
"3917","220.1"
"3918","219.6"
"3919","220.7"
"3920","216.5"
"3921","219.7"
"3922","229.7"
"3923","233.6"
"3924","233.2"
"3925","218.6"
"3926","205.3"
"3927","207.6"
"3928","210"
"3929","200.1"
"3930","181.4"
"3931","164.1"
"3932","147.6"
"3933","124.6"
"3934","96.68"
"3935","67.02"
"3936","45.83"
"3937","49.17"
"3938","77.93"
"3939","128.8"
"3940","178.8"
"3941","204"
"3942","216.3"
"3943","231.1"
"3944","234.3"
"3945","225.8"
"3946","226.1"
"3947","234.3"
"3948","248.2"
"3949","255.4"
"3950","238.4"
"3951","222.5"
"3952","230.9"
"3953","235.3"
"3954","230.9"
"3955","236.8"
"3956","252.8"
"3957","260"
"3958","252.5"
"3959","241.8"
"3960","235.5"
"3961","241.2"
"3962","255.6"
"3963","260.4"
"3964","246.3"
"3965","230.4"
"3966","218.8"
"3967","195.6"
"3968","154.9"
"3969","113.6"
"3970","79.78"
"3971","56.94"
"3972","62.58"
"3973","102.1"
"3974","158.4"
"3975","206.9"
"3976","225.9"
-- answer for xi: 38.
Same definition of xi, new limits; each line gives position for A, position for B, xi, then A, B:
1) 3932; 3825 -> 85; 147.6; 232.6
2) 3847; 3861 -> -56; 229.8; 173.8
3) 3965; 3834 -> 3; 230.4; 233.7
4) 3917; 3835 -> -16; 220.1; 204.2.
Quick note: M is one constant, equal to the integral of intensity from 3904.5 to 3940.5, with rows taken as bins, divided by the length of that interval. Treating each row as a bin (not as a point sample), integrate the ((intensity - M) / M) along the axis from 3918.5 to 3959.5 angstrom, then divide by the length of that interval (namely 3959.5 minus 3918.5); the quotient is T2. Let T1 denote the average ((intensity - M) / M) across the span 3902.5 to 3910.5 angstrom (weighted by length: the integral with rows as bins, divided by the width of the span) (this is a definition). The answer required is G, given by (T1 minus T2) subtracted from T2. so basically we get -0.09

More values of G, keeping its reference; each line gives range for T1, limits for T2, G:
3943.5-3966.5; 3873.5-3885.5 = 0.17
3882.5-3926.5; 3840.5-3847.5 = 0.20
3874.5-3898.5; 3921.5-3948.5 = -0.27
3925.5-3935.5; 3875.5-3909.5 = 0.42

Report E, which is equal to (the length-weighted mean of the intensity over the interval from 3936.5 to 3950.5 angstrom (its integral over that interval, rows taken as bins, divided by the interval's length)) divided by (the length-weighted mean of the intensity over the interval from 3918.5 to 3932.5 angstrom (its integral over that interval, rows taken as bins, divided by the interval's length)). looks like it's 0.95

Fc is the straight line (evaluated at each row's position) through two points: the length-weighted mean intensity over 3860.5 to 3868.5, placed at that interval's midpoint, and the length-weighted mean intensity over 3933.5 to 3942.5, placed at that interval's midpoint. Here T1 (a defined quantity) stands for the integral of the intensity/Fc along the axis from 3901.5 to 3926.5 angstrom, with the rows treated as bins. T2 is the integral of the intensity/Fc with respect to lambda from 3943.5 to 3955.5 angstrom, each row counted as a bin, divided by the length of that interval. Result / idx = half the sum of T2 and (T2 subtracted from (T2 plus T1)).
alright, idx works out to 21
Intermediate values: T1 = 39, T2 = 2.25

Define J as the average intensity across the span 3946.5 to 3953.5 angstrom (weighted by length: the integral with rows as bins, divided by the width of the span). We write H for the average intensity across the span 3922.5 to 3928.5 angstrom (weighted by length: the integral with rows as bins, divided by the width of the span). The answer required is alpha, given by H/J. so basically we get 0.92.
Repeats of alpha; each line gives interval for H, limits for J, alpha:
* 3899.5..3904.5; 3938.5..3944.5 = 1.11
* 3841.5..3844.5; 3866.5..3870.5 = 1.04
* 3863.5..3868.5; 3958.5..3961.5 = 0.91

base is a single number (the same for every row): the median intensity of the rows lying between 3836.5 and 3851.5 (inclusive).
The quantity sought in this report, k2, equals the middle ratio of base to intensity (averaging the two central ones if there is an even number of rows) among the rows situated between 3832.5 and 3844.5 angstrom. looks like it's 1.094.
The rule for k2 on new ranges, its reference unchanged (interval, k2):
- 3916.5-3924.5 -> 1.026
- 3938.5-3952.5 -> 0.990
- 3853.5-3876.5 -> 1.020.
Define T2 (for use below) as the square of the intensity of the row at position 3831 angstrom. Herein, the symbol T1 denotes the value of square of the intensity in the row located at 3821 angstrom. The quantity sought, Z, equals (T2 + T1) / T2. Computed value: 1.8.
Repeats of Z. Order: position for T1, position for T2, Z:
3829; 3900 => 2.3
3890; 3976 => 1.5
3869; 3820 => 1.9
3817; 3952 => 1.6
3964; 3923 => 2.1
